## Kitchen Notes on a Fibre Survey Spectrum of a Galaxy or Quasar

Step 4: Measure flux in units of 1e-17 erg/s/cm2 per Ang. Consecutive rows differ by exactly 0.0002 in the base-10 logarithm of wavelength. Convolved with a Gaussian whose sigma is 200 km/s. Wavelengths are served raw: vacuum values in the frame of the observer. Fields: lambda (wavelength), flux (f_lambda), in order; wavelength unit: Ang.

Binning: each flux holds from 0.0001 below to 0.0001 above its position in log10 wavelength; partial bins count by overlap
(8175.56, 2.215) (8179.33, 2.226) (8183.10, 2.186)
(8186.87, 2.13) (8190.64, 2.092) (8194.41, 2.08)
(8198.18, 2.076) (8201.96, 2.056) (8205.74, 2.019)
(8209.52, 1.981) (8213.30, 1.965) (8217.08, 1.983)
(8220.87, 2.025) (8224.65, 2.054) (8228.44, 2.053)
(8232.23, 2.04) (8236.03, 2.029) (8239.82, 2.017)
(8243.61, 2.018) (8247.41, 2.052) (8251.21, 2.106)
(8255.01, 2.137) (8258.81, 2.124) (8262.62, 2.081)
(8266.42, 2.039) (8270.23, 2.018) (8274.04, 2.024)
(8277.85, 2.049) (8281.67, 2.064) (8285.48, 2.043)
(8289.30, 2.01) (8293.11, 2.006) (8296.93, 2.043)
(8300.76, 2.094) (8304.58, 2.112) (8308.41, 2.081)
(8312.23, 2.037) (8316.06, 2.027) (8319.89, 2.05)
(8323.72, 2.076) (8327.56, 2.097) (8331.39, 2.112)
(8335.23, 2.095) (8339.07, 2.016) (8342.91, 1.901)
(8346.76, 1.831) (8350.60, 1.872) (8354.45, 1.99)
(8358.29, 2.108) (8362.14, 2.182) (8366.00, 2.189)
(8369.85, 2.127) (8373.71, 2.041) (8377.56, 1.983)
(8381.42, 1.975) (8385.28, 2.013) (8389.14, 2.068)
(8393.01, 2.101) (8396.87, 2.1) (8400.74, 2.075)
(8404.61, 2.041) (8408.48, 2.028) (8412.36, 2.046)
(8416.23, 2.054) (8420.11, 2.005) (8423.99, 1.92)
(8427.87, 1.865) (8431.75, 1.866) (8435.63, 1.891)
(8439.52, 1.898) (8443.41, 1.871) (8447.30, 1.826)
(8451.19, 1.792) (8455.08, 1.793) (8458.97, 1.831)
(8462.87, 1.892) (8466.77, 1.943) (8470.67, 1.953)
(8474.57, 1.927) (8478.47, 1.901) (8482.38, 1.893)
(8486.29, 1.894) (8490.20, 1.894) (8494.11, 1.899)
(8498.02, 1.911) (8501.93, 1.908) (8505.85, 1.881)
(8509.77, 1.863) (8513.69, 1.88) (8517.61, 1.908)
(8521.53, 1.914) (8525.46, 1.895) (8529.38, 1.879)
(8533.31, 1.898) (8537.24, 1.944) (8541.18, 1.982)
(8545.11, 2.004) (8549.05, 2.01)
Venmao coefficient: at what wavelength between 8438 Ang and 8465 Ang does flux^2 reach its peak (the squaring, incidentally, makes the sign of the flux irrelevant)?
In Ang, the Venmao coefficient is 8439.52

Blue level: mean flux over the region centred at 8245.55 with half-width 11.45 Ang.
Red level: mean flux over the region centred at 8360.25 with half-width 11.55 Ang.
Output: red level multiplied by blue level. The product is 4.3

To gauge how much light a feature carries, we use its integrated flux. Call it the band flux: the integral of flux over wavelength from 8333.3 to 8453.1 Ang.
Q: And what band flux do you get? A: 239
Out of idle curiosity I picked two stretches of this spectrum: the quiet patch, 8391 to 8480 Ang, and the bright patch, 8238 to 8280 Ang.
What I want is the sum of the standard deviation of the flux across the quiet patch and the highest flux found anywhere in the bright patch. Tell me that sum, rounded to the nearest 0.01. 2.23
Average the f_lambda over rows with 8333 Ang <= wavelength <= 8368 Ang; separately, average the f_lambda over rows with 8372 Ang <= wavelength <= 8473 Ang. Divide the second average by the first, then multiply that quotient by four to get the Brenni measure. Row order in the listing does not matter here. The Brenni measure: 3.87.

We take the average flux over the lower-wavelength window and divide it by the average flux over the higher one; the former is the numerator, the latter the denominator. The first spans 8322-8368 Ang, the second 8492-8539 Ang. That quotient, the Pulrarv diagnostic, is 1.07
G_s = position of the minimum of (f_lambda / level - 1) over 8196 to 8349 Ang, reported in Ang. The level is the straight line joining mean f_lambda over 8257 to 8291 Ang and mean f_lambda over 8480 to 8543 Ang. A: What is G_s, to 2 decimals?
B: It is 8346.76 Ang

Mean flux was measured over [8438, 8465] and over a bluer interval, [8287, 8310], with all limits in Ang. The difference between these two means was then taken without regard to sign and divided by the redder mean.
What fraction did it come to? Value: 0.116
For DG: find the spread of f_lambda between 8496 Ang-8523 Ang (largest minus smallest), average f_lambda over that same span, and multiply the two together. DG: 0.1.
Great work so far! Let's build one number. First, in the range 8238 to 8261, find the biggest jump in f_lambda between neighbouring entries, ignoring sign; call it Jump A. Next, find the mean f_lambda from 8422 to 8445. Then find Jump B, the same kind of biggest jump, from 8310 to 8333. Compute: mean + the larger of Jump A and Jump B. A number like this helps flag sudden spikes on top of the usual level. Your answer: 1.94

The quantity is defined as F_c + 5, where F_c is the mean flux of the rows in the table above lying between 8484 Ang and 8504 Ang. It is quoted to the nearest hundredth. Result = 6.90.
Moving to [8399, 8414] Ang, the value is 7.05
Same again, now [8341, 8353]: 6.87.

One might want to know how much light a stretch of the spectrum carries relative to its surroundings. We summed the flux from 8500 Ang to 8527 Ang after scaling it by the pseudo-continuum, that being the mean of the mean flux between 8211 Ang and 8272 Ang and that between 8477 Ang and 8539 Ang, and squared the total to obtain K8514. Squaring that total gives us 45.1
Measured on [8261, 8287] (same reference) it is 52.7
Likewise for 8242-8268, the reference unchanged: 54.5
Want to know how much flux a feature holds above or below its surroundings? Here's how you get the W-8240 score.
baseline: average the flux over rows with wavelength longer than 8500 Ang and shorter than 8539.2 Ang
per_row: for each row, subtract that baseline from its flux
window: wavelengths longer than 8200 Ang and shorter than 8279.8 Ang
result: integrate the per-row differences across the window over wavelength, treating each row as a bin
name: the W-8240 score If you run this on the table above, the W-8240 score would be 11.5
